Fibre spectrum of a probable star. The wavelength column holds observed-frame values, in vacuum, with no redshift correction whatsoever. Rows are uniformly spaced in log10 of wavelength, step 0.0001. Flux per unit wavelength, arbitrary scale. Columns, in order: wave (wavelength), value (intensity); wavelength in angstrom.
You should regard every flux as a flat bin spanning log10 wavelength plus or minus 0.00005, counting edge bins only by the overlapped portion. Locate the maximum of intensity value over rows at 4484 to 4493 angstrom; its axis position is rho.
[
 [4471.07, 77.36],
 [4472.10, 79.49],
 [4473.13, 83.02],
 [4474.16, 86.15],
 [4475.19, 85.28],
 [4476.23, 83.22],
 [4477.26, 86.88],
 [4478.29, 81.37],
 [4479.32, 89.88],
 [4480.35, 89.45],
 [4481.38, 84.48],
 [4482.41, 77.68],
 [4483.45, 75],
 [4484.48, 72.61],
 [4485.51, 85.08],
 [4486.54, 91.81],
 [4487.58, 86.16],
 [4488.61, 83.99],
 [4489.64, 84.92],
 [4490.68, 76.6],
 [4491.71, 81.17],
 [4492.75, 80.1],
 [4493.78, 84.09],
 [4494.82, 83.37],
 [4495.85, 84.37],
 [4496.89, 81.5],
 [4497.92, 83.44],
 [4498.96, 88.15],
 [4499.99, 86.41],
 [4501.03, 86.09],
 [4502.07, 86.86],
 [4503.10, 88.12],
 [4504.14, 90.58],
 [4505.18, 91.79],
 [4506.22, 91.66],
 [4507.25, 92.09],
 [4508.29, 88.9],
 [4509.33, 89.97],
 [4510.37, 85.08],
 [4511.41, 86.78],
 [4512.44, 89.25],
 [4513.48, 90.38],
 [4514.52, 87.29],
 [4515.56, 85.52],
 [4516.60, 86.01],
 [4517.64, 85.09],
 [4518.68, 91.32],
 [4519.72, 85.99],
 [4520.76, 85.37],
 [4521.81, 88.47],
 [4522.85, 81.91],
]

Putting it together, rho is 4486.54 angstrom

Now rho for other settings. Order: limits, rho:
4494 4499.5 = 4498.96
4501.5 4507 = 4505.18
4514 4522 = 4518.68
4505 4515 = 4507.25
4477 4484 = 4479.32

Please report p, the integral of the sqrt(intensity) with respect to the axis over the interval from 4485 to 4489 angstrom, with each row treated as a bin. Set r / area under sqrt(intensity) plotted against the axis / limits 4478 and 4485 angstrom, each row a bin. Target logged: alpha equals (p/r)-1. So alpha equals -0.4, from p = 37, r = 63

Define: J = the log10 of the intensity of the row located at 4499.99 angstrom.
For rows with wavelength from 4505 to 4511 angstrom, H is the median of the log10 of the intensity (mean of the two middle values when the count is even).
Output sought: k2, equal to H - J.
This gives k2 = 0.022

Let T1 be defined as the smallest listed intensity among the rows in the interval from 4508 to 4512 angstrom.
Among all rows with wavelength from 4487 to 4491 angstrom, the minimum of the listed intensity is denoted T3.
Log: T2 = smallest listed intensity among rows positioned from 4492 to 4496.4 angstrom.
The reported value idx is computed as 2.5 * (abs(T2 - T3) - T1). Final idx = -204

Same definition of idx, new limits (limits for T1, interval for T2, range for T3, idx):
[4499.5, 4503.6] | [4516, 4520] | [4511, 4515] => -211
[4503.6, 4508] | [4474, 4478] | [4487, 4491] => -210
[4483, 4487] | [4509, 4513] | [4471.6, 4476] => -168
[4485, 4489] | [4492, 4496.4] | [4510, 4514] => -198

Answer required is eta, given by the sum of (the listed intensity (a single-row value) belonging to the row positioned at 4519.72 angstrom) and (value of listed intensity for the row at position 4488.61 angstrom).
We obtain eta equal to 170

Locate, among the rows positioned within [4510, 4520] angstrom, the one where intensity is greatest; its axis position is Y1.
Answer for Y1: 4518.68 angstrom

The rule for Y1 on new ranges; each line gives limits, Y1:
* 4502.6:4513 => 4507.25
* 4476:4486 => 4479.32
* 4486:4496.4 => 4486.54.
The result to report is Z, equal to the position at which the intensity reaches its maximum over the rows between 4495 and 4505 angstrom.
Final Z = 4504.14 angstrom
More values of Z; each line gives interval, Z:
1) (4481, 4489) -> 4486.54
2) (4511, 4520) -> 4518.68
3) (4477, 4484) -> 4479.32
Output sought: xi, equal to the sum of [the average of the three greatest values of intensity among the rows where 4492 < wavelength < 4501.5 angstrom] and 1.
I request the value 87.9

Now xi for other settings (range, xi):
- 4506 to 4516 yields 92.4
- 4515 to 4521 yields 88.8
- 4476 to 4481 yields 89.7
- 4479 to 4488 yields 91.4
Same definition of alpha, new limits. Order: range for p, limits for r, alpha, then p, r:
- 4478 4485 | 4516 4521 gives 0.4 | 63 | 47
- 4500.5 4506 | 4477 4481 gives 0.4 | 52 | 37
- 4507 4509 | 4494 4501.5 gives -0.7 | 19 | 69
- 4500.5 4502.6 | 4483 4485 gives 0.1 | 20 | 17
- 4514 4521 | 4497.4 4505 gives -0.1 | 65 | 71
